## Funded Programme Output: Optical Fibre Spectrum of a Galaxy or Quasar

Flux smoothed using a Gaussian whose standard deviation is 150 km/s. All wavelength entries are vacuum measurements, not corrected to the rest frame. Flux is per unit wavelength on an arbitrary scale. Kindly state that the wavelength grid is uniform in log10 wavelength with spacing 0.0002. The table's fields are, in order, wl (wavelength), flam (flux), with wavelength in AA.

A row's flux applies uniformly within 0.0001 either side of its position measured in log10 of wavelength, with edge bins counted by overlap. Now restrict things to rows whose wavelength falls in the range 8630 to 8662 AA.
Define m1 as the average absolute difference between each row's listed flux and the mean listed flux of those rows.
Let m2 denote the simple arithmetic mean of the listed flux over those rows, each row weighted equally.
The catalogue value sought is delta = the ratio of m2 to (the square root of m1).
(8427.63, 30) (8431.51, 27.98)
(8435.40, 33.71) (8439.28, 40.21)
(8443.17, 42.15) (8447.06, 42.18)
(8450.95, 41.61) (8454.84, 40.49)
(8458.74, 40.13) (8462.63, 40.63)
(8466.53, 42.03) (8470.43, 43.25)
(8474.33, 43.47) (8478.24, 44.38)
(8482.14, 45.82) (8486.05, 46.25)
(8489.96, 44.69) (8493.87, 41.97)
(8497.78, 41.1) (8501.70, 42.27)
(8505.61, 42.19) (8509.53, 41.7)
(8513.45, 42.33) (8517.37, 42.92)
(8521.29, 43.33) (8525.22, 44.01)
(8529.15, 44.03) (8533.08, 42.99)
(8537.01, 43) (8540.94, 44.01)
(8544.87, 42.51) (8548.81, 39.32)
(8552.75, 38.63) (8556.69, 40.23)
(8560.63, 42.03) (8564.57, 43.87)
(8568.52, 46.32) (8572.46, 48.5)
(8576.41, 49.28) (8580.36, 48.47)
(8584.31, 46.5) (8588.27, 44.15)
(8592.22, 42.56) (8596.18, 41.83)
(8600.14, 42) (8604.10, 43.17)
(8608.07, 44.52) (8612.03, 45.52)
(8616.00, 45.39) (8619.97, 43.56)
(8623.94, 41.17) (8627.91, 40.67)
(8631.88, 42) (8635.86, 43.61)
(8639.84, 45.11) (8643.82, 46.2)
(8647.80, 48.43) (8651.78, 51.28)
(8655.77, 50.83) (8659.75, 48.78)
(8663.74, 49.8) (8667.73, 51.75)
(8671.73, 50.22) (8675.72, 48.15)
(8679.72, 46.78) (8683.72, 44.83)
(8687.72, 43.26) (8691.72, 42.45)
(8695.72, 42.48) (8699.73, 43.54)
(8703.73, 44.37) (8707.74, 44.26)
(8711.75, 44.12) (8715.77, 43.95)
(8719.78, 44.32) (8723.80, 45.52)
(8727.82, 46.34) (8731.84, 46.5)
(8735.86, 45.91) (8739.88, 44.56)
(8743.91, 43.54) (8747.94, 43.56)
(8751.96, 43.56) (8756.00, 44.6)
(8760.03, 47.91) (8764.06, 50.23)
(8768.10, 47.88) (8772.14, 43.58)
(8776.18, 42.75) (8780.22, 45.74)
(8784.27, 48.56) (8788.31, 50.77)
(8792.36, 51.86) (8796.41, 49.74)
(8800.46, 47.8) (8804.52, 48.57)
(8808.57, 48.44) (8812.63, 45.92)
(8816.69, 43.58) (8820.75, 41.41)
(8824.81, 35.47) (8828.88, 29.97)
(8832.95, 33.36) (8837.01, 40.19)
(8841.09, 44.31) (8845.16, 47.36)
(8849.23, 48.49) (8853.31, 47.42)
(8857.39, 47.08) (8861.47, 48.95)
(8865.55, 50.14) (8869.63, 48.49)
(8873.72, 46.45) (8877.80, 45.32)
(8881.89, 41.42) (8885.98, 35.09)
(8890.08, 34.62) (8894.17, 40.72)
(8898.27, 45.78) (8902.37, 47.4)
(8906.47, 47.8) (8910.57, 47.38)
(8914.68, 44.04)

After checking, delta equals 28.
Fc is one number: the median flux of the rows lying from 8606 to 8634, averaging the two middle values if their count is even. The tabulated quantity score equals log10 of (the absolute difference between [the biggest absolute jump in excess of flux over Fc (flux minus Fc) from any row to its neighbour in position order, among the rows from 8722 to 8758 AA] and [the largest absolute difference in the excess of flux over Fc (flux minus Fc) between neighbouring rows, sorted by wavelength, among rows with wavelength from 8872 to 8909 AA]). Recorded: 0.70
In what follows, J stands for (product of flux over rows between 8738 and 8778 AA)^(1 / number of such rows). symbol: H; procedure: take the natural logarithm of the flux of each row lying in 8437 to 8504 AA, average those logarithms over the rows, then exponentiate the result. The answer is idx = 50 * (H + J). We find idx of 4381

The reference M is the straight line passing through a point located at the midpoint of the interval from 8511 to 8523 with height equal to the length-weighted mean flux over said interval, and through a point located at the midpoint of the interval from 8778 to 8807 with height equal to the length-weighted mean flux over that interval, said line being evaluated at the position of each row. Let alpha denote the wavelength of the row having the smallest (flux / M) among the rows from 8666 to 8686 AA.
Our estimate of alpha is 8683.72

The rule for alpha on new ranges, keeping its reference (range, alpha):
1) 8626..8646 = 8627.91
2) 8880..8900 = 8890.08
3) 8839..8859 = 8841.09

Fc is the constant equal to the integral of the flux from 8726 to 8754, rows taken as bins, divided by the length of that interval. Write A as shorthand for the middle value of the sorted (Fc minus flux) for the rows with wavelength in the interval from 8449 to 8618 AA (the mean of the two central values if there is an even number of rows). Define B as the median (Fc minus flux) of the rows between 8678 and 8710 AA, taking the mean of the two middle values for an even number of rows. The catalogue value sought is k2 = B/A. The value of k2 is 0.5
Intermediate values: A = 1.8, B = 0.9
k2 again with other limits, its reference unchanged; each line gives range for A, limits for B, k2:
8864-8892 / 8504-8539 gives -3.9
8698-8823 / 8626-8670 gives 5.3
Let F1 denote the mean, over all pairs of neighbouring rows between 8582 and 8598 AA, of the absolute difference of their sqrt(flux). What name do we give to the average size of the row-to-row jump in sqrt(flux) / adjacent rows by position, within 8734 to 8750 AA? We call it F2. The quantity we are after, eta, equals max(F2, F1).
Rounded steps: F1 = 0.12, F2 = 0.06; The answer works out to 0.117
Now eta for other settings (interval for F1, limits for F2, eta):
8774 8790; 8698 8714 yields 0.196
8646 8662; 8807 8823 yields 0.175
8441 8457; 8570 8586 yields 0.086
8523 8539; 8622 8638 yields 0.089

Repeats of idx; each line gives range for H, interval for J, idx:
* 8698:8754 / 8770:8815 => 4605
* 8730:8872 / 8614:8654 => 4487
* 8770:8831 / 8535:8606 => 4406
